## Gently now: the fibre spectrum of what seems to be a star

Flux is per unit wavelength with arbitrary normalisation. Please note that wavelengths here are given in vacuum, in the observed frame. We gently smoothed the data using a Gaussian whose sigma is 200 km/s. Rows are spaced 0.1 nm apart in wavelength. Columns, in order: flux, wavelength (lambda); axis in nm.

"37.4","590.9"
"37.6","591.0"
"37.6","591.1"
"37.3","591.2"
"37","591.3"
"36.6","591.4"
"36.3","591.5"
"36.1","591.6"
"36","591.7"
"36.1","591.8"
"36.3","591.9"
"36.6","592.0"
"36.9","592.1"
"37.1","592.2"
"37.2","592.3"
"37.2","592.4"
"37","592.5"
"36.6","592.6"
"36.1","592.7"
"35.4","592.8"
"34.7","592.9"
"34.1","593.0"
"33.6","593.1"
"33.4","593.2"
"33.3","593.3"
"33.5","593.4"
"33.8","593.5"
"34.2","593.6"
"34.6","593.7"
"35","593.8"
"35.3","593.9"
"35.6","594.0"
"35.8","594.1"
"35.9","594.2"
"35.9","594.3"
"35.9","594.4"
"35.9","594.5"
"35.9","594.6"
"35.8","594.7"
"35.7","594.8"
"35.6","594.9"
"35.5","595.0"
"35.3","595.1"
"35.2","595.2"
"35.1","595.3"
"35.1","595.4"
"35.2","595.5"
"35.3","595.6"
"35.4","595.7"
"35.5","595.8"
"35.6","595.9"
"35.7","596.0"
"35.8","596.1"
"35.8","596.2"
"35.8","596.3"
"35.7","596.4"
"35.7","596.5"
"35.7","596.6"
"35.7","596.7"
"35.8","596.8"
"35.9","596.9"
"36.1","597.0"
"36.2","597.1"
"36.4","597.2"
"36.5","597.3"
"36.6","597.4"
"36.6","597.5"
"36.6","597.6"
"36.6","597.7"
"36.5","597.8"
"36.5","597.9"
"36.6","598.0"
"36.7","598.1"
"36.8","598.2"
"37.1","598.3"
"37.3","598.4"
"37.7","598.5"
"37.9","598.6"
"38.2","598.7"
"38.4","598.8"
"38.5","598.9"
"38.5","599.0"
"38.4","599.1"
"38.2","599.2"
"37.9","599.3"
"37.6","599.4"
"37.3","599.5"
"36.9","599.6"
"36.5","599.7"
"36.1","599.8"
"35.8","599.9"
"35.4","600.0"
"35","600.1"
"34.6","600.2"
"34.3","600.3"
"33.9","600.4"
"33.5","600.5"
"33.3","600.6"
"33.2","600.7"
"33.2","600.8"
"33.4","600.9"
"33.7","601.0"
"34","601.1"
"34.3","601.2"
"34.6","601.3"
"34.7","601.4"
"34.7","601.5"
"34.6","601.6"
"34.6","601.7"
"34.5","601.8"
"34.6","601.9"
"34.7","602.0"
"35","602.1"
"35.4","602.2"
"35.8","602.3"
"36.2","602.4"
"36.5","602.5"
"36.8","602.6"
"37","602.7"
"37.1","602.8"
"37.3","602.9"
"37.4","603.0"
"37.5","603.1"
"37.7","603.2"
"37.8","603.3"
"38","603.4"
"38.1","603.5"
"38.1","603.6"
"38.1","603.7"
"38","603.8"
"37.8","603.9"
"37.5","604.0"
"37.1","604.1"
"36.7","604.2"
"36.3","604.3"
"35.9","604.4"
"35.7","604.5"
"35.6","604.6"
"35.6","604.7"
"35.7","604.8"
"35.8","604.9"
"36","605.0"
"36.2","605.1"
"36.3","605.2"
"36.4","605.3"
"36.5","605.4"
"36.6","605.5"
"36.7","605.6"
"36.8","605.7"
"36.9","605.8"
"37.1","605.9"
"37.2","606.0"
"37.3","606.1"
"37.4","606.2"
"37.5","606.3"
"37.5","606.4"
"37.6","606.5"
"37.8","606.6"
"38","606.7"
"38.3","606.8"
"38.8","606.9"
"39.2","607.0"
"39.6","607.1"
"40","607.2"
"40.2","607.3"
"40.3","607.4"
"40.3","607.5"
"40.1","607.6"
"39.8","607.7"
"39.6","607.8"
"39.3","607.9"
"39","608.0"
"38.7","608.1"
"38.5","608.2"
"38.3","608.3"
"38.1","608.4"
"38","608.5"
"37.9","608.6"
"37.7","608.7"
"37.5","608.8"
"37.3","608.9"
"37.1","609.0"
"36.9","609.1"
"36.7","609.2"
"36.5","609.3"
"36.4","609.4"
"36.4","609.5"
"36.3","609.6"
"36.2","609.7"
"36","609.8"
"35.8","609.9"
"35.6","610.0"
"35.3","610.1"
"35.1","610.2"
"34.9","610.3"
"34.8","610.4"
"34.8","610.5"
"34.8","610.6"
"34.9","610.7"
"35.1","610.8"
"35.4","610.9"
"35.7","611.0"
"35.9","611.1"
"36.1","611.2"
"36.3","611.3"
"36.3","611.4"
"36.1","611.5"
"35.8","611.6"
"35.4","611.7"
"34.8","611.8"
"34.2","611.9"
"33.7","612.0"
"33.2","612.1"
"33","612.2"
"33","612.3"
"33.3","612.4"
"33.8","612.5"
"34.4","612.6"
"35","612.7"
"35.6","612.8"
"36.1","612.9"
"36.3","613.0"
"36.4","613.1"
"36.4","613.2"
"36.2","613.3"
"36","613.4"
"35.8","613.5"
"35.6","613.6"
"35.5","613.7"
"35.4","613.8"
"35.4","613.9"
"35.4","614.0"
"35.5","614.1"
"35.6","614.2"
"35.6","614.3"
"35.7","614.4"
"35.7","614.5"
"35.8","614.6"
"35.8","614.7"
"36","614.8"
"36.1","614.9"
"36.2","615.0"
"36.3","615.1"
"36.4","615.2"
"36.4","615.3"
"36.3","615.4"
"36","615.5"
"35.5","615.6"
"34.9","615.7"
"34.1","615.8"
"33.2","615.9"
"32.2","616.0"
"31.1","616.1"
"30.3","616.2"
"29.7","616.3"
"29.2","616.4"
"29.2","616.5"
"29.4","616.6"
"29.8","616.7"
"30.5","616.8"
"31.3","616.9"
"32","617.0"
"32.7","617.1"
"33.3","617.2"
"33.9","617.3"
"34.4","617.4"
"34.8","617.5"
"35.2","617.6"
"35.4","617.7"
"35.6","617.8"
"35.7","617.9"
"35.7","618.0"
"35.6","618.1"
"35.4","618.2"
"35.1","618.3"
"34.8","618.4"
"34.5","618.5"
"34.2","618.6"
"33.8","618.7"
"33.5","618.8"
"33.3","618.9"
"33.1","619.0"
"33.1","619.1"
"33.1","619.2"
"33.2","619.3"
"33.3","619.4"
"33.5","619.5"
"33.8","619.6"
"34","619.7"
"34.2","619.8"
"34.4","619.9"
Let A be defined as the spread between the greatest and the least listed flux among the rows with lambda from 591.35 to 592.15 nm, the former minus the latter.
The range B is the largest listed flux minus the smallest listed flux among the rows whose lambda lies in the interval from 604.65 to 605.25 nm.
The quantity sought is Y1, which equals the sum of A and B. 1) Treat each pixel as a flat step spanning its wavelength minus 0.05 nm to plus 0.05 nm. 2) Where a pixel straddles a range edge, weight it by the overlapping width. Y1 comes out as 1.6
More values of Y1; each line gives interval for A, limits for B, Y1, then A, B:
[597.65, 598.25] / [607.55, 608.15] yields 1.7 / 0.3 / 1.4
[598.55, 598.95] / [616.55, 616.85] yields 1.7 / 0.6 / 1.1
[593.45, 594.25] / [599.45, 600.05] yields 4.0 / 2.1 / 1.9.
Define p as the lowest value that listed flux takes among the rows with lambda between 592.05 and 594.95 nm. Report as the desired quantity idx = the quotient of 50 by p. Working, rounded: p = 33.3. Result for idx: 1.50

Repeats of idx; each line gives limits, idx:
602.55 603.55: 1.36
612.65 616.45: 1.71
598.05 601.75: 1.51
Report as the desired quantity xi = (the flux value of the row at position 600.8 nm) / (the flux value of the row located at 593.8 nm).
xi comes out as 0.95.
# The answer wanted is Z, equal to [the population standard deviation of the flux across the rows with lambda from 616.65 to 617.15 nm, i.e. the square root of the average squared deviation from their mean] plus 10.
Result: 11.0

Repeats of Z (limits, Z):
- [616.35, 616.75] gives 10.2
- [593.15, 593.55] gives 10.2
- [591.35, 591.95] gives 10.2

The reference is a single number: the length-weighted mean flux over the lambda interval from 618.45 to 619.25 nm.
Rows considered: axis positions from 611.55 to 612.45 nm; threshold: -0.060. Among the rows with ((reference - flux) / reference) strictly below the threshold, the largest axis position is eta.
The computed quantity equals 611.6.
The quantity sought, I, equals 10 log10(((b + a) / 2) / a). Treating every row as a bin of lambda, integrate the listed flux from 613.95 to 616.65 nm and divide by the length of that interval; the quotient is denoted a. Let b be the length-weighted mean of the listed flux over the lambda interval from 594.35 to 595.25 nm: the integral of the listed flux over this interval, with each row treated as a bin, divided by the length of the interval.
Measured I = 0.09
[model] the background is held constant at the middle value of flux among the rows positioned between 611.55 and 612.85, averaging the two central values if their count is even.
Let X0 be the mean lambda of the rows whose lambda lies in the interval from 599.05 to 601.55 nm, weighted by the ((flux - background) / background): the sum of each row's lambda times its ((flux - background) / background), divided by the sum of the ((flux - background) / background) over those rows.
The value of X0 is 599.33 nm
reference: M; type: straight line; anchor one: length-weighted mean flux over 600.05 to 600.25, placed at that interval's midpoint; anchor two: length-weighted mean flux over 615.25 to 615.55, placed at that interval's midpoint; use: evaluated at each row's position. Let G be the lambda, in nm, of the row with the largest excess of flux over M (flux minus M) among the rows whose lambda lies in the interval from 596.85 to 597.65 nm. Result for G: 597.4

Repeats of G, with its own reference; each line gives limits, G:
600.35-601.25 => 601.2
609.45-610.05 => 609.5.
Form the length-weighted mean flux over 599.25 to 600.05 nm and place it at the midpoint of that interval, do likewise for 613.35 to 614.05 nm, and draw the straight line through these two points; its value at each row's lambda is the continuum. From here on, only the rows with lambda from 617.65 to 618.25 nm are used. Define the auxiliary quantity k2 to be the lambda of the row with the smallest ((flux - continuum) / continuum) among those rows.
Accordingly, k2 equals 617.7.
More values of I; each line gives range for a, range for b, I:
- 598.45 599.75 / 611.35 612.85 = -0.20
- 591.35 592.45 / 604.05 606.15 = -0.01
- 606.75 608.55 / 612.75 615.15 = -0.19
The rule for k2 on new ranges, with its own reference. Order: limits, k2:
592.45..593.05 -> 593.0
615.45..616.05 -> 616.0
